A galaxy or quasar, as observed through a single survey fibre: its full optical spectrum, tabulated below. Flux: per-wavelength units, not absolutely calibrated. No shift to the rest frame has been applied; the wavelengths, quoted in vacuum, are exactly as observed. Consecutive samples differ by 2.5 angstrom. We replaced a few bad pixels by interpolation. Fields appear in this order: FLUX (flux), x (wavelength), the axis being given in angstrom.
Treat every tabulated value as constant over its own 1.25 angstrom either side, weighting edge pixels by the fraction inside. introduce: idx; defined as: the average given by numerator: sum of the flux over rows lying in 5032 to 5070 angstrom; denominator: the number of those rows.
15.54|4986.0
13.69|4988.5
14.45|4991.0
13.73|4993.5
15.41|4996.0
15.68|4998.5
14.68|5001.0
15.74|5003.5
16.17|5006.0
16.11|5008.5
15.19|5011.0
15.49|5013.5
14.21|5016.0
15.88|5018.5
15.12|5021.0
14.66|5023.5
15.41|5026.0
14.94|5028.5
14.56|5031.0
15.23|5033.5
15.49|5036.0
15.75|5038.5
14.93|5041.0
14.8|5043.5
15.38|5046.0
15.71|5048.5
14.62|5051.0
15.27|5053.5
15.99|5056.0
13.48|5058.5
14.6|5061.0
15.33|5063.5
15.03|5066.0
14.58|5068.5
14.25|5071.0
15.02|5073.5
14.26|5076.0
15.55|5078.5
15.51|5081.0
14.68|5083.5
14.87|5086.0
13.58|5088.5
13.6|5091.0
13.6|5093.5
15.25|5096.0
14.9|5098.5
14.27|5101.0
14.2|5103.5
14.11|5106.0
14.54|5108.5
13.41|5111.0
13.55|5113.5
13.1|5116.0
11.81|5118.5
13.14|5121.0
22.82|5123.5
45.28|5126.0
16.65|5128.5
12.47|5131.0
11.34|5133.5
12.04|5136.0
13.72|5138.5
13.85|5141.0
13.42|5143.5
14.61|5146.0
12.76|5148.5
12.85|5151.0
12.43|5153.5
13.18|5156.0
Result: 15.1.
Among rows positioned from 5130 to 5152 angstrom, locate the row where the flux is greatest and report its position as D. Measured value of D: 5146.0 angstrom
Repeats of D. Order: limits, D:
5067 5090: 5078.5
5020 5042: 5038.5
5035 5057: 5056.0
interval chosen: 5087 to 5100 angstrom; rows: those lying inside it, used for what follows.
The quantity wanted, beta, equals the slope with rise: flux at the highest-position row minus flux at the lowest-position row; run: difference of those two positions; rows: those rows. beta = 0.13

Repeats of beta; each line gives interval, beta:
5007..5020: -0.02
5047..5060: -0.22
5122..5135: -1.15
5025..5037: 0.01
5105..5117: -0.10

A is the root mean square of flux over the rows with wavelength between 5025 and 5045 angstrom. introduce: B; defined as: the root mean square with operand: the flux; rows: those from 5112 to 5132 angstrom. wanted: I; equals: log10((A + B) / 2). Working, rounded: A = 15.1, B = 21.4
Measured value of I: 1.26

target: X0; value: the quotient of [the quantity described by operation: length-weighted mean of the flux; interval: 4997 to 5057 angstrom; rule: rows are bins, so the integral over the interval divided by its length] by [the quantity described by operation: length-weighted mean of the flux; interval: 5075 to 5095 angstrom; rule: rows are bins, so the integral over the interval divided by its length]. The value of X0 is 1.06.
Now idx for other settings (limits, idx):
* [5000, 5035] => 15.2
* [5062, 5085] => 14.9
